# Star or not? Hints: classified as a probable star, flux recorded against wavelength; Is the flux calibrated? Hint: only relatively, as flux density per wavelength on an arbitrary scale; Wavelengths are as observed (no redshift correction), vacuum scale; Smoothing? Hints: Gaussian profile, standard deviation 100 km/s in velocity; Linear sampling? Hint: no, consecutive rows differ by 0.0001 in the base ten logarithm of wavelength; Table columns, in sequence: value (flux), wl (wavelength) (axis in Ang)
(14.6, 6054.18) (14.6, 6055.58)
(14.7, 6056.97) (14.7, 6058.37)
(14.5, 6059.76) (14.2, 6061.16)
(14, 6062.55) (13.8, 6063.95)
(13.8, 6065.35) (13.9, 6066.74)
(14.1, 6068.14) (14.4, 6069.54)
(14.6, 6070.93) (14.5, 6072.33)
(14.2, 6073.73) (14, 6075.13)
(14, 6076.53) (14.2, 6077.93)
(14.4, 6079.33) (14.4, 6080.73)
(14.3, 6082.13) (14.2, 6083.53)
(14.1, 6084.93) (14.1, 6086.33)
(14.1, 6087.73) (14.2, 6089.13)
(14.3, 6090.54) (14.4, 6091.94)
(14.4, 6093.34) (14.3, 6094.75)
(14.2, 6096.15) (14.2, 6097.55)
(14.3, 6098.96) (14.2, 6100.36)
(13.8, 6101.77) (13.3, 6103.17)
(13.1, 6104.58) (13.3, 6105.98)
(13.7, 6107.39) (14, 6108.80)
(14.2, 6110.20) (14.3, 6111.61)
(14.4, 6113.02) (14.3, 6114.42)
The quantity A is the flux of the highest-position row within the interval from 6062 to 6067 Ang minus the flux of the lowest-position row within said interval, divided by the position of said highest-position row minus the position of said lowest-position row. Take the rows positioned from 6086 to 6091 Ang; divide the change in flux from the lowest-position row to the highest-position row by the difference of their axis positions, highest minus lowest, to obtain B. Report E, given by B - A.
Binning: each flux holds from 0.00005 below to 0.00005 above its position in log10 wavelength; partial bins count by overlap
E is 0.07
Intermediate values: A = -0.024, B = 0.05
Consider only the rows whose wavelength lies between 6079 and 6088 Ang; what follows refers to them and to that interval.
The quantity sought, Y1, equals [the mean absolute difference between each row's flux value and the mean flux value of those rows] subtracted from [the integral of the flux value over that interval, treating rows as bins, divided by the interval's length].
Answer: 14.1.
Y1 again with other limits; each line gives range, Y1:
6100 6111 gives 13.3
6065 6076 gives 14.0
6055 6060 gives 14.6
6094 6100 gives 14.2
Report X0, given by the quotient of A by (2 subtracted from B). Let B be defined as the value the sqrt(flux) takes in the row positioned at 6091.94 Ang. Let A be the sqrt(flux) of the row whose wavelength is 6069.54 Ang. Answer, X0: 2.11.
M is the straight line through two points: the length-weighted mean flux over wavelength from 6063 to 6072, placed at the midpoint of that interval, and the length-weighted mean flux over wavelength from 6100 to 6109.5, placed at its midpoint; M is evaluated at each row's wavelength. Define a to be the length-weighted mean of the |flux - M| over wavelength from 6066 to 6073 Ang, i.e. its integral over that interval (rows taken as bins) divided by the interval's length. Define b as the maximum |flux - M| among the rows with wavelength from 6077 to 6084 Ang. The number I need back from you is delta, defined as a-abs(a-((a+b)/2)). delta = 0.225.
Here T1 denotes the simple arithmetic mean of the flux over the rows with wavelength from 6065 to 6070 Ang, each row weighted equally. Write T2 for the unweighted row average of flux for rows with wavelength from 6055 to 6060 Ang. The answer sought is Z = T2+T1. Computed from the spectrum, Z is 28.7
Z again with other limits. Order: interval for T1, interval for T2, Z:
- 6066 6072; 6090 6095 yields 28.6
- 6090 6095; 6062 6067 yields 28.2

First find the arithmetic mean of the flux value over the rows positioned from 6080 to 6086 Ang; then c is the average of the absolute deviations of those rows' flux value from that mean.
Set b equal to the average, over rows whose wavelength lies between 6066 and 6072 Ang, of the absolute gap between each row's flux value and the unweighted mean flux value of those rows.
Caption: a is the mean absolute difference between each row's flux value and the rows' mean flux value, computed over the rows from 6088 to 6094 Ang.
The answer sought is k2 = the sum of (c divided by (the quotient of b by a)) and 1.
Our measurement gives 1.03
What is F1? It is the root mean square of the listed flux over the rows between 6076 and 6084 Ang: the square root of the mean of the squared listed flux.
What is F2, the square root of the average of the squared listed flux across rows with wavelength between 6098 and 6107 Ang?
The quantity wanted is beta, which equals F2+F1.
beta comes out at 27.9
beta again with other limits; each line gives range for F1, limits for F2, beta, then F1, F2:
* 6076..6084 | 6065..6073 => 28.5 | 14.3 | 14.2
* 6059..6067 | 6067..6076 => 28.3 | 14.0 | 14.3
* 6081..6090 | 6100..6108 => 27.7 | 14.2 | 13.6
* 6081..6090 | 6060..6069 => 28.1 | 14.2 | 14.0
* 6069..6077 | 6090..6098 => 28.6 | 14.3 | 14.3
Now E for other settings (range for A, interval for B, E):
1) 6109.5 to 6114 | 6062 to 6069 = -0.05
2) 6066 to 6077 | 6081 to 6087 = -0.06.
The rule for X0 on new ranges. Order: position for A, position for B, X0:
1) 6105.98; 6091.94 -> 2.03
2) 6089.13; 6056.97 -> 2.05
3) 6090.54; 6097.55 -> 2.14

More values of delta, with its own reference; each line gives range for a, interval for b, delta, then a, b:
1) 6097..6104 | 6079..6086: 0.405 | 0.43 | 0.468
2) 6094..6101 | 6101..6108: 0.522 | 0.54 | 0.506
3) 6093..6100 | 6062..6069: 0.457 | 0.55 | 0.362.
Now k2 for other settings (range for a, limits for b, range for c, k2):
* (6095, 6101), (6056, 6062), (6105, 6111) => 1.06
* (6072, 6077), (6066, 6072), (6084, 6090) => 1.03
